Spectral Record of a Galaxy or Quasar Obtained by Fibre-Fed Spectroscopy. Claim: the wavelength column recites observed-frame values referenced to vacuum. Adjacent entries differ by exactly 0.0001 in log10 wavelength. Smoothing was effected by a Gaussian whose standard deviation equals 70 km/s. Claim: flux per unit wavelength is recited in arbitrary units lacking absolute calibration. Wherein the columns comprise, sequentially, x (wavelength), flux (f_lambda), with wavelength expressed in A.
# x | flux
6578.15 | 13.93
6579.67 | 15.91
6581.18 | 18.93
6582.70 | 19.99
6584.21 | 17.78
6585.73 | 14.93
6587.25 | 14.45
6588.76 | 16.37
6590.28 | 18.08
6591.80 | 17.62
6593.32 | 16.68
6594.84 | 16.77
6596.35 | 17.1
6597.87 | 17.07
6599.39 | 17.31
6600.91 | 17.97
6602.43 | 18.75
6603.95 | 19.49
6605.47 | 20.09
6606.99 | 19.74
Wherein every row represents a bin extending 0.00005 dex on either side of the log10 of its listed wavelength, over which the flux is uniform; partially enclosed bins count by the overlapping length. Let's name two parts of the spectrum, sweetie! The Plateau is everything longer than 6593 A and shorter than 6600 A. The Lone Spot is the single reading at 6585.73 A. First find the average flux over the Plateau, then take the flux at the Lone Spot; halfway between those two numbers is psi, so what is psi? 16.0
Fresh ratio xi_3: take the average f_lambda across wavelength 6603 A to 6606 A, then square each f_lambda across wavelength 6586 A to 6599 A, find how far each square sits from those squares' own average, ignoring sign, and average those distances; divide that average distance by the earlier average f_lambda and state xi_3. 1.2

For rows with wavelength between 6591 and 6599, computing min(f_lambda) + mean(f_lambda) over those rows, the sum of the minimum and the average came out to 33.7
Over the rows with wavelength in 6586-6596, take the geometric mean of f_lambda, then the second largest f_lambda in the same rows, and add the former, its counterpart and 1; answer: 35.2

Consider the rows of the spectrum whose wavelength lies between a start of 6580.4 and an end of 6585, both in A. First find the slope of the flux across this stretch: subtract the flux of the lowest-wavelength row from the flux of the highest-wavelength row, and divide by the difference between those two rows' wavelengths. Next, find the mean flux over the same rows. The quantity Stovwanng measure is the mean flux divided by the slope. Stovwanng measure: -50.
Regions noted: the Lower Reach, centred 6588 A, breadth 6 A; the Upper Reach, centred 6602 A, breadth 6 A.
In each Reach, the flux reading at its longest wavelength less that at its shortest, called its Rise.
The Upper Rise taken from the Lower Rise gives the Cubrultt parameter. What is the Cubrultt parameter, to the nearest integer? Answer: 1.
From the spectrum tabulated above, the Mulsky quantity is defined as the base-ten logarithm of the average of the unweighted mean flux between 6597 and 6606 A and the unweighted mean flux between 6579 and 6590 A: 1.247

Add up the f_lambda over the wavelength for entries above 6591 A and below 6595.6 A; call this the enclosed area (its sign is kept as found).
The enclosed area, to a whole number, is 78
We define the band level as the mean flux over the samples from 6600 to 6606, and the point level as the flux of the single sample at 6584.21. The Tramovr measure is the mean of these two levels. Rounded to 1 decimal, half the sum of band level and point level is 18.4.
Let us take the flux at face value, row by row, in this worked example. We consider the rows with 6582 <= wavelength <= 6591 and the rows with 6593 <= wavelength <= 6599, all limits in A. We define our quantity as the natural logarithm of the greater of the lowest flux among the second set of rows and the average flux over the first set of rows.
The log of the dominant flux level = 2.83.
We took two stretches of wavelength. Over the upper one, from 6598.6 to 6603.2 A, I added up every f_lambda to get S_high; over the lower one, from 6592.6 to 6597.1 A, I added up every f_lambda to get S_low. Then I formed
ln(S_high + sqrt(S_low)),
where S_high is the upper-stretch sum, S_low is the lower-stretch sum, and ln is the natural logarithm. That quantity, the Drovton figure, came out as 4.1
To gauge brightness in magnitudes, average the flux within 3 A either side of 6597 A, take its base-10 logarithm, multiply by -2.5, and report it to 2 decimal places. -3.08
